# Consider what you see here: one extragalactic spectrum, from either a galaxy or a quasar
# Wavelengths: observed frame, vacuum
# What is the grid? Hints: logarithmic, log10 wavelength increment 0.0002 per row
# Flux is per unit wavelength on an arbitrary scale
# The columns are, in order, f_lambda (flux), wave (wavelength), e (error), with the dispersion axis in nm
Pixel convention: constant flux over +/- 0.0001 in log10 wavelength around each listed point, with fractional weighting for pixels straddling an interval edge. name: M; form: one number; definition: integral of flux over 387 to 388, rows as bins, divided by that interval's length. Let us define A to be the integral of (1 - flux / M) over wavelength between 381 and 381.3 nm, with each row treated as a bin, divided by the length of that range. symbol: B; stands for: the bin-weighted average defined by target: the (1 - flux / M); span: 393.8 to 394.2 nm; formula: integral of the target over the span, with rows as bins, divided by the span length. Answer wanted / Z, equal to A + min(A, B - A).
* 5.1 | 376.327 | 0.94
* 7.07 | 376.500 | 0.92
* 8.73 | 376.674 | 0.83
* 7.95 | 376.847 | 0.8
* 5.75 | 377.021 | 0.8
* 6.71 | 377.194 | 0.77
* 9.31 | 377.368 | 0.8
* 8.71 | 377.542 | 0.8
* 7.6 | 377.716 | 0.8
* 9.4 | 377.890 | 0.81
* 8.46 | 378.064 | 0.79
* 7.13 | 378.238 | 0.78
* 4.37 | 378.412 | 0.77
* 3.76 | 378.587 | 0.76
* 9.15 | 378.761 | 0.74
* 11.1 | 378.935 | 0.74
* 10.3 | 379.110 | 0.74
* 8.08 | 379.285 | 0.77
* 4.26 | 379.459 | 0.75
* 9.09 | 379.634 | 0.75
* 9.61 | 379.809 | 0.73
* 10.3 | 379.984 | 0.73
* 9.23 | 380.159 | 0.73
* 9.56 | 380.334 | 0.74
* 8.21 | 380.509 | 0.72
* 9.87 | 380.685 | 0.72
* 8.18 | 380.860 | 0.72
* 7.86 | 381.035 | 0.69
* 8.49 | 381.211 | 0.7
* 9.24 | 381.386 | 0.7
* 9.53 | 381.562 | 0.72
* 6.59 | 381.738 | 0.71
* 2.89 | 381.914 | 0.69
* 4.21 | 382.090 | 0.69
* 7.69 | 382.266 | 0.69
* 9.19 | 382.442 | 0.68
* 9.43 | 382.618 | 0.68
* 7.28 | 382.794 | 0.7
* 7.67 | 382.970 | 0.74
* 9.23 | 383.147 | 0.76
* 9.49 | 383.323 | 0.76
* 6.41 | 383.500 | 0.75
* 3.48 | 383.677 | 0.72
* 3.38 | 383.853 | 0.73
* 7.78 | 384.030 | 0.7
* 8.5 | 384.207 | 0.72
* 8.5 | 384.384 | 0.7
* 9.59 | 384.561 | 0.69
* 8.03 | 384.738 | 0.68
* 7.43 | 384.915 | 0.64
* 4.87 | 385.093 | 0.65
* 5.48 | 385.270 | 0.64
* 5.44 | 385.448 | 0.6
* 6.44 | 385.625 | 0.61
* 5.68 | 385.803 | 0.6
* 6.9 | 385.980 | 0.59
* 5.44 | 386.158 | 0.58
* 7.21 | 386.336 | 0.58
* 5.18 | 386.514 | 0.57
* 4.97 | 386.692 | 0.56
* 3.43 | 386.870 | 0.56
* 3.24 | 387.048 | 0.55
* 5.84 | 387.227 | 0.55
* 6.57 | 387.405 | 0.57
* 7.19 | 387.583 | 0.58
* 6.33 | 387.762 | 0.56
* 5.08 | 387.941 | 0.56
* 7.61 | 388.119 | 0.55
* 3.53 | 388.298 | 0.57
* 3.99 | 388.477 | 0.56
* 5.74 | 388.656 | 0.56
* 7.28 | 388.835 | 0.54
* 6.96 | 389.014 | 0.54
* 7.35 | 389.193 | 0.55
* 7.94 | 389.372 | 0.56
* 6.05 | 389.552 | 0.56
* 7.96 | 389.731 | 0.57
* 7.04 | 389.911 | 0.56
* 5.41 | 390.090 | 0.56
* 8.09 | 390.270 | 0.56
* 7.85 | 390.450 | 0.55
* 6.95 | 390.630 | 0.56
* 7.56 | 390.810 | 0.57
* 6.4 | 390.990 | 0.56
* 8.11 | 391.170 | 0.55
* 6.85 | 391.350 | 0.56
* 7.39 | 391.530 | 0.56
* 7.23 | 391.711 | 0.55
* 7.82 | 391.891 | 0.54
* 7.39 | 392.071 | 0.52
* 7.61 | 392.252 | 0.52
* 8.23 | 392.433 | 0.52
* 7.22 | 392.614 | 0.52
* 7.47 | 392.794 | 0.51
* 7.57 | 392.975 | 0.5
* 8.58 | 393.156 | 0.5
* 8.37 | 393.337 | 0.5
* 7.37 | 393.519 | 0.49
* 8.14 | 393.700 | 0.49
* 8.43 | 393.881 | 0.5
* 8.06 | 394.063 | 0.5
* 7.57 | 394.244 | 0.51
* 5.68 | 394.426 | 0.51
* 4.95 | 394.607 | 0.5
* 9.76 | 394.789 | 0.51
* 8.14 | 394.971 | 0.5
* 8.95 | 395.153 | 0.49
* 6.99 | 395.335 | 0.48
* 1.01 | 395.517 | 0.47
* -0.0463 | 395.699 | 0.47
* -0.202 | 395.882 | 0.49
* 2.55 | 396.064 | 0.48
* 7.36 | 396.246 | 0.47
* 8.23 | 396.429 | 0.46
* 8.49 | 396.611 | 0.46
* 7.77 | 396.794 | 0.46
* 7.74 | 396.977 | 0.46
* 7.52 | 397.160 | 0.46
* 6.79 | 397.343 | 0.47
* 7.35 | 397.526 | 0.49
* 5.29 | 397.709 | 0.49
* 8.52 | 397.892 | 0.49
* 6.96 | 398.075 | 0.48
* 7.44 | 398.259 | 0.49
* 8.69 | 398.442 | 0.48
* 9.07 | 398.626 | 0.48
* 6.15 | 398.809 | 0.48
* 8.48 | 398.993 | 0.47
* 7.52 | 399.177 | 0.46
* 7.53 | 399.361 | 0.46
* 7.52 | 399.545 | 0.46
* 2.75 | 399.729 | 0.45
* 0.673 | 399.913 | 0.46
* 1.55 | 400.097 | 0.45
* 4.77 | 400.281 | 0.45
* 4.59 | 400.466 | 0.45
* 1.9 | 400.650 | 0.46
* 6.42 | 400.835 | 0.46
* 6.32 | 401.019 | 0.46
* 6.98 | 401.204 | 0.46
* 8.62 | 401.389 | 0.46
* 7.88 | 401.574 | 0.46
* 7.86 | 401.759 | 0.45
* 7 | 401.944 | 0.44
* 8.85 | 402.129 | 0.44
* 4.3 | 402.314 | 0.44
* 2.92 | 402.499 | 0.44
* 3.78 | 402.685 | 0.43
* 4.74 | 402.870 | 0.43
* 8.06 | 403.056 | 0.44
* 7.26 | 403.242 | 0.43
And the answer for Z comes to -0.83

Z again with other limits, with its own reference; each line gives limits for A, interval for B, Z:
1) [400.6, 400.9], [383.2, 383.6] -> -0.36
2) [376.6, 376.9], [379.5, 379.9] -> -0.87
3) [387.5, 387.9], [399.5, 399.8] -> -0.25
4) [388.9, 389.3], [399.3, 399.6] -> -0.47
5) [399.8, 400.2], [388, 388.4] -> 0.06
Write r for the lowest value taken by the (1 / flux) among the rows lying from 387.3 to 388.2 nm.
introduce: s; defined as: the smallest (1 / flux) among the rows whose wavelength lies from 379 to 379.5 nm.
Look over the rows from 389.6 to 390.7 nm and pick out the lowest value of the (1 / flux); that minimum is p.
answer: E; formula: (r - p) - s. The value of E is -0.089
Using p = 0.124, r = 0.131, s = 0.097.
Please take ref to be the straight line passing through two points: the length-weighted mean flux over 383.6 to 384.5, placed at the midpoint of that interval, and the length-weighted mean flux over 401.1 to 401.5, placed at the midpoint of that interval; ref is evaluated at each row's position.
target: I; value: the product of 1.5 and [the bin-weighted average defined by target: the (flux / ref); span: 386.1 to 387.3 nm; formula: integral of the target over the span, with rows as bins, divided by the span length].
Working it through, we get 1.13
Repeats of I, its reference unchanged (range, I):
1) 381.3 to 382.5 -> 1.66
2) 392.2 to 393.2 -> 1.63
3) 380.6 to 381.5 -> 2.10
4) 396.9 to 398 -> 1.45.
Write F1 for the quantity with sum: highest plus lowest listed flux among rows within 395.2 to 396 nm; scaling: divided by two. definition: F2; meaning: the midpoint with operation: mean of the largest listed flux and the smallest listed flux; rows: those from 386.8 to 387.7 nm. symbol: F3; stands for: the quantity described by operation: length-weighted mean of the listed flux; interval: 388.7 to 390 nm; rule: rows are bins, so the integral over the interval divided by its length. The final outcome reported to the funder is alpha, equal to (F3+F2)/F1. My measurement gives 3.7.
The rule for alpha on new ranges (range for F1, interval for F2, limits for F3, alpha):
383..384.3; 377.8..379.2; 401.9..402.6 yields 2.0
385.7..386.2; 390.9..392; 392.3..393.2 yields 2.4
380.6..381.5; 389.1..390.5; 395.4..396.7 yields 1.2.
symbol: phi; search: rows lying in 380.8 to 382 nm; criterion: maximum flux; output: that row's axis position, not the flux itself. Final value 381.562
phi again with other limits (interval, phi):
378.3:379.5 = 378.935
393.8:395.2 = 394.789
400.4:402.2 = 402.129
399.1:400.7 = 399.361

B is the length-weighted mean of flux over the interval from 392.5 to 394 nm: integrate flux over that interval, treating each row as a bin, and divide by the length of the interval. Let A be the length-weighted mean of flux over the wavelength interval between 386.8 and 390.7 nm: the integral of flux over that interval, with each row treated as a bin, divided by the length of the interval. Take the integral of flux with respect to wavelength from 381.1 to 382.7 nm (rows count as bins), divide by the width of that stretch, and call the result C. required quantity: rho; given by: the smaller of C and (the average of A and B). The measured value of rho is 7.1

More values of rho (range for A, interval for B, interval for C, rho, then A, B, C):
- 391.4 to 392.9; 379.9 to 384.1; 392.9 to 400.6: 6.4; 7.5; 7.71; 6.4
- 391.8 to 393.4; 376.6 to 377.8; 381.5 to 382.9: 7.1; 7.8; 7.82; 7.1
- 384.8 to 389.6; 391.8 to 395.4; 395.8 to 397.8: 6.3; 5.9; 7.72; 6.3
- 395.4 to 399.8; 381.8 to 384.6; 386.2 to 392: 6.4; 6.3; 7.12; 6.4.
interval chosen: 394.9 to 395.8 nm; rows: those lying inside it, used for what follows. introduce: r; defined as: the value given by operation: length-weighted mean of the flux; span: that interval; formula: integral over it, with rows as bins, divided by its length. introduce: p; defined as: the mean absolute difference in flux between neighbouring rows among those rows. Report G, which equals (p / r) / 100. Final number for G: 0.0050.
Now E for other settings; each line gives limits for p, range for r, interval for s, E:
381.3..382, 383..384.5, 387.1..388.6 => -0.131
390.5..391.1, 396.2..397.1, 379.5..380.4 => -0.112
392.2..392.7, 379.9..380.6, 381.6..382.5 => -0.133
